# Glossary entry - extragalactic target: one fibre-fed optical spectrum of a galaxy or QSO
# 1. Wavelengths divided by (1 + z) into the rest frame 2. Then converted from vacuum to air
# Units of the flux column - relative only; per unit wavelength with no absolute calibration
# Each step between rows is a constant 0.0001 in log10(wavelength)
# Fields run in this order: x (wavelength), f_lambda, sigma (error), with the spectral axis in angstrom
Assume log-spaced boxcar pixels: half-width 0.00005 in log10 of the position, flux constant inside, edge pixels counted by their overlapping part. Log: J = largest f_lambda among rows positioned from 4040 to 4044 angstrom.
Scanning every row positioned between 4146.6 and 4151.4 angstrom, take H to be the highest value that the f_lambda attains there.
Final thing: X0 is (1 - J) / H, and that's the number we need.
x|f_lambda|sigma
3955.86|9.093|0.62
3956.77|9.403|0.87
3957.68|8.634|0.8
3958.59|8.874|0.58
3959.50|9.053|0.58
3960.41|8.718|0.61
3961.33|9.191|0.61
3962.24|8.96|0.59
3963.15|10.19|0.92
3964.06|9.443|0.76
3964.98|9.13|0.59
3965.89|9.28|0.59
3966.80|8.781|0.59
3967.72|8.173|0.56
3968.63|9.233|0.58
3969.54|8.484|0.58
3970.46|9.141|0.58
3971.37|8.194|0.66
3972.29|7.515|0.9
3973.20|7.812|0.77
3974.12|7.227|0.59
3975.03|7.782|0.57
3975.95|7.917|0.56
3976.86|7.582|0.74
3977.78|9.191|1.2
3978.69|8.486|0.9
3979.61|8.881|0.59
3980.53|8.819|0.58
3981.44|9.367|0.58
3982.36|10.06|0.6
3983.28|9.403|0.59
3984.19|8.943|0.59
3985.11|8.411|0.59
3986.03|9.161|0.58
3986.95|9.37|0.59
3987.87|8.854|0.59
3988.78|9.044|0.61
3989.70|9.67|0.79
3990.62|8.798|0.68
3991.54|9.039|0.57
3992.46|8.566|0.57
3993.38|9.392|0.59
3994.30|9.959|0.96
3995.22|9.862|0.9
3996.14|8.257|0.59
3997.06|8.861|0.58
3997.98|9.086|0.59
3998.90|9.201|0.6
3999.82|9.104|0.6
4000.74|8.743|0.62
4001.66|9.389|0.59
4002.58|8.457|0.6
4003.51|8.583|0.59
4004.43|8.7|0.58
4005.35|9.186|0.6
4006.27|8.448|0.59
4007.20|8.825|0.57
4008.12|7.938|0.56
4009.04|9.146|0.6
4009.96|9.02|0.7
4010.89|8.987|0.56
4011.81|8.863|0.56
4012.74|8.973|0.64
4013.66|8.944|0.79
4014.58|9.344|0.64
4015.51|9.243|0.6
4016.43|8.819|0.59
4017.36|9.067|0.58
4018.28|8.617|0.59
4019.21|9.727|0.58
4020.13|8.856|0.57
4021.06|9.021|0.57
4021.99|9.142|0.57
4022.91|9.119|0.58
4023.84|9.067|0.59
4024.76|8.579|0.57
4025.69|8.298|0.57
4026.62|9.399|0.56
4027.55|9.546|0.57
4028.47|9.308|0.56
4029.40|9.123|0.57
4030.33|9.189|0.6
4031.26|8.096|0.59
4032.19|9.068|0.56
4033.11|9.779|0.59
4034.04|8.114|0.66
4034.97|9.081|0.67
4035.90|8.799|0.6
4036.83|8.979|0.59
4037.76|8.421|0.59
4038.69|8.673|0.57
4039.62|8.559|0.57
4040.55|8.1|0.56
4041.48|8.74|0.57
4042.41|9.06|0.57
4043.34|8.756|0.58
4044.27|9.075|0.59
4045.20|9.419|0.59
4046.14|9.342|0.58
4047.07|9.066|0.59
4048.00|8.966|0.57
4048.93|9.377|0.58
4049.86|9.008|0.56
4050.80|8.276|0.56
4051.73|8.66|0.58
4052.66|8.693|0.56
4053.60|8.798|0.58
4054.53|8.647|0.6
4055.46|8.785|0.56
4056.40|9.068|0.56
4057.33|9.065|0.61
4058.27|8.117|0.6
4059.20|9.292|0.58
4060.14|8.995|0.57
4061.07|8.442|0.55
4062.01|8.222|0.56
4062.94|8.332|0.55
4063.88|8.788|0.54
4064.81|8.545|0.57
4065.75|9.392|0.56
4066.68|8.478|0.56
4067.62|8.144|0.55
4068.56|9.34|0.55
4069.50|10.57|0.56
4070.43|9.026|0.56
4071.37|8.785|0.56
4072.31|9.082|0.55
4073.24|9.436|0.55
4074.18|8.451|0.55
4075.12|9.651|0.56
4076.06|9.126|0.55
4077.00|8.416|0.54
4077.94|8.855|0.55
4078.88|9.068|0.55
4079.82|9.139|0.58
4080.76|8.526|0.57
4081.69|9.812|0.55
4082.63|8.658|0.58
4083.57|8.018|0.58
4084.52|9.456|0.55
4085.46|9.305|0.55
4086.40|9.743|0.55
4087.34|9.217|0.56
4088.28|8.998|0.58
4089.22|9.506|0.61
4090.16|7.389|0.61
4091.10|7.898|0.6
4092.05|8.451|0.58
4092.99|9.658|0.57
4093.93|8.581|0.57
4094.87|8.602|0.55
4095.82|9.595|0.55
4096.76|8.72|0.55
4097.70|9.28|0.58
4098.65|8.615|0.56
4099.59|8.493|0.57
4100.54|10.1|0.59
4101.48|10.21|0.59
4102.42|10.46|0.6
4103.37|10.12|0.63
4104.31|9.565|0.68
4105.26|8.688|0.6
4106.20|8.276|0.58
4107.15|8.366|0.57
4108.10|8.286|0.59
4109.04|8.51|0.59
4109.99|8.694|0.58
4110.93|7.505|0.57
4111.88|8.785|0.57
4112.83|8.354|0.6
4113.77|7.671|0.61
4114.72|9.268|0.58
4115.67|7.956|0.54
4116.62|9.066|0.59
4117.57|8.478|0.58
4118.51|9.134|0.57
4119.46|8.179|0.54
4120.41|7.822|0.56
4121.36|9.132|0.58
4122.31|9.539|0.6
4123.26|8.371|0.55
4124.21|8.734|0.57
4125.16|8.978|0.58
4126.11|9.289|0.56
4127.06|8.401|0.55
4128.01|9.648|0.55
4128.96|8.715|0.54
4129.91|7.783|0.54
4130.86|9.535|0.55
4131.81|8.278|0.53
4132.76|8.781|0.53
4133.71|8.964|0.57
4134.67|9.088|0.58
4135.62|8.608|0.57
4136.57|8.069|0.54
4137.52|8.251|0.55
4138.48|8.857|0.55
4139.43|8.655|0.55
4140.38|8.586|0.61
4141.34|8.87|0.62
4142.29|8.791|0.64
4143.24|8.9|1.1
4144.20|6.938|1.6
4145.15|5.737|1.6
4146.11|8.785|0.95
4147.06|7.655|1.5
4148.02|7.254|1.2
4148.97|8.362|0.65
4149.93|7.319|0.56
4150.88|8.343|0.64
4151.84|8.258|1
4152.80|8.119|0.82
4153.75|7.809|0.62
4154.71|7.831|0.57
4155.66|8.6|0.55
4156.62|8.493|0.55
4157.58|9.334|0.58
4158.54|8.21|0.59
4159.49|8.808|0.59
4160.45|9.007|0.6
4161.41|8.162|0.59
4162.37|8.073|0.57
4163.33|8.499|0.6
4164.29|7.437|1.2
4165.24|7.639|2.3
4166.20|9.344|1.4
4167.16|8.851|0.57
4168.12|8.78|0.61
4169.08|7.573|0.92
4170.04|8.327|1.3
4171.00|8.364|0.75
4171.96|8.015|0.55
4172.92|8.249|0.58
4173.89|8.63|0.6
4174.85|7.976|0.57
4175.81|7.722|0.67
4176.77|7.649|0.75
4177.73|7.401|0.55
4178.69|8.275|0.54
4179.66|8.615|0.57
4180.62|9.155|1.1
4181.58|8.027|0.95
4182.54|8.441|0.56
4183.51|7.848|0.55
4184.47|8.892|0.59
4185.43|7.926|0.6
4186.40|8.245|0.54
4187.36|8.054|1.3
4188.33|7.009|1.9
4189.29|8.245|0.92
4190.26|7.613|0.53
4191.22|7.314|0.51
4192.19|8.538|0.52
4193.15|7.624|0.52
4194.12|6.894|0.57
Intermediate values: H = 8.362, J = 9.06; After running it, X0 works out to -0.96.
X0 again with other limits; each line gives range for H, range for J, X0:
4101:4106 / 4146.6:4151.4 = -0.70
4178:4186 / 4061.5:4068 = -0.92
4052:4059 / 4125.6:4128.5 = -0.95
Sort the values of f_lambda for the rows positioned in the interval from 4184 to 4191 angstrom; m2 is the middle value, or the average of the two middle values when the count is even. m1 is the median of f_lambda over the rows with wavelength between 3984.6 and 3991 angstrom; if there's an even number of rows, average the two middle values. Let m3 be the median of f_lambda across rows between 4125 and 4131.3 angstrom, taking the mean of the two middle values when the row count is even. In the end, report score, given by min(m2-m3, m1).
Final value -0.92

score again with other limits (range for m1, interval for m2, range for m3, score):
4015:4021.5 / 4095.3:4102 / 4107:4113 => 0.91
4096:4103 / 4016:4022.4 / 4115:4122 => 0.54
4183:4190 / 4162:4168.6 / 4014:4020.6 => -0.57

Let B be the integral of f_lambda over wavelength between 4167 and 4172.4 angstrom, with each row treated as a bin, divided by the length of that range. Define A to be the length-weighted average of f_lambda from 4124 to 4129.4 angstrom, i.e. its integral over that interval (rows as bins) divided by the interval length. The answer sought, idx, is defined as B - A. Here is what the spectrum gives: -0.7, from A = 9.0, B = 8.29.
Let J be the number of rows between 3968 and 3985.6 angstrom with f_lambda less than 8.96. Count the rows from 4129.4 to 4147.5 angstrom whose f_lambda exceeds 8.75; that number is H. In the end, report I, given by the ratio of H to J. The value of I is 0.7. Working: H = 9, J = 13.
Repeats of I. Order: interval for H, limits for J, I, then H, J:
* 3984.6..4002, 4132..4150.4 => 0.9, 15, 17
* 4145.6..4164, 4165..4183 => 0.2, 4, 17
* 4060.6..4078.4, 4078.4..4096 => 1.4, 11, 8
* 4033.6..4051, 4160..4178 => 0.7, 12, 17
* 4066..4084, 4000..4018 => 1.2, 12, 10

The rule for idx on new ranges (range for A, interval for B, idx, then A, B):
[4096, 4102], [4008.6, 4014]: -0.3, 9.3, 8.99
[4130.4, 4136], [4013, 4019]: 0.2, 8.9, 9.04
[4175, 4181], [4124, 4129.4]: 0.9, 8.1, 8.98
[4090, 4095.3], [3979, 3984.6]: 0.7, 8.5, 9.23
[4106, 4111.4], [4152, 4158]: 0.1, 8.3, 8.35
